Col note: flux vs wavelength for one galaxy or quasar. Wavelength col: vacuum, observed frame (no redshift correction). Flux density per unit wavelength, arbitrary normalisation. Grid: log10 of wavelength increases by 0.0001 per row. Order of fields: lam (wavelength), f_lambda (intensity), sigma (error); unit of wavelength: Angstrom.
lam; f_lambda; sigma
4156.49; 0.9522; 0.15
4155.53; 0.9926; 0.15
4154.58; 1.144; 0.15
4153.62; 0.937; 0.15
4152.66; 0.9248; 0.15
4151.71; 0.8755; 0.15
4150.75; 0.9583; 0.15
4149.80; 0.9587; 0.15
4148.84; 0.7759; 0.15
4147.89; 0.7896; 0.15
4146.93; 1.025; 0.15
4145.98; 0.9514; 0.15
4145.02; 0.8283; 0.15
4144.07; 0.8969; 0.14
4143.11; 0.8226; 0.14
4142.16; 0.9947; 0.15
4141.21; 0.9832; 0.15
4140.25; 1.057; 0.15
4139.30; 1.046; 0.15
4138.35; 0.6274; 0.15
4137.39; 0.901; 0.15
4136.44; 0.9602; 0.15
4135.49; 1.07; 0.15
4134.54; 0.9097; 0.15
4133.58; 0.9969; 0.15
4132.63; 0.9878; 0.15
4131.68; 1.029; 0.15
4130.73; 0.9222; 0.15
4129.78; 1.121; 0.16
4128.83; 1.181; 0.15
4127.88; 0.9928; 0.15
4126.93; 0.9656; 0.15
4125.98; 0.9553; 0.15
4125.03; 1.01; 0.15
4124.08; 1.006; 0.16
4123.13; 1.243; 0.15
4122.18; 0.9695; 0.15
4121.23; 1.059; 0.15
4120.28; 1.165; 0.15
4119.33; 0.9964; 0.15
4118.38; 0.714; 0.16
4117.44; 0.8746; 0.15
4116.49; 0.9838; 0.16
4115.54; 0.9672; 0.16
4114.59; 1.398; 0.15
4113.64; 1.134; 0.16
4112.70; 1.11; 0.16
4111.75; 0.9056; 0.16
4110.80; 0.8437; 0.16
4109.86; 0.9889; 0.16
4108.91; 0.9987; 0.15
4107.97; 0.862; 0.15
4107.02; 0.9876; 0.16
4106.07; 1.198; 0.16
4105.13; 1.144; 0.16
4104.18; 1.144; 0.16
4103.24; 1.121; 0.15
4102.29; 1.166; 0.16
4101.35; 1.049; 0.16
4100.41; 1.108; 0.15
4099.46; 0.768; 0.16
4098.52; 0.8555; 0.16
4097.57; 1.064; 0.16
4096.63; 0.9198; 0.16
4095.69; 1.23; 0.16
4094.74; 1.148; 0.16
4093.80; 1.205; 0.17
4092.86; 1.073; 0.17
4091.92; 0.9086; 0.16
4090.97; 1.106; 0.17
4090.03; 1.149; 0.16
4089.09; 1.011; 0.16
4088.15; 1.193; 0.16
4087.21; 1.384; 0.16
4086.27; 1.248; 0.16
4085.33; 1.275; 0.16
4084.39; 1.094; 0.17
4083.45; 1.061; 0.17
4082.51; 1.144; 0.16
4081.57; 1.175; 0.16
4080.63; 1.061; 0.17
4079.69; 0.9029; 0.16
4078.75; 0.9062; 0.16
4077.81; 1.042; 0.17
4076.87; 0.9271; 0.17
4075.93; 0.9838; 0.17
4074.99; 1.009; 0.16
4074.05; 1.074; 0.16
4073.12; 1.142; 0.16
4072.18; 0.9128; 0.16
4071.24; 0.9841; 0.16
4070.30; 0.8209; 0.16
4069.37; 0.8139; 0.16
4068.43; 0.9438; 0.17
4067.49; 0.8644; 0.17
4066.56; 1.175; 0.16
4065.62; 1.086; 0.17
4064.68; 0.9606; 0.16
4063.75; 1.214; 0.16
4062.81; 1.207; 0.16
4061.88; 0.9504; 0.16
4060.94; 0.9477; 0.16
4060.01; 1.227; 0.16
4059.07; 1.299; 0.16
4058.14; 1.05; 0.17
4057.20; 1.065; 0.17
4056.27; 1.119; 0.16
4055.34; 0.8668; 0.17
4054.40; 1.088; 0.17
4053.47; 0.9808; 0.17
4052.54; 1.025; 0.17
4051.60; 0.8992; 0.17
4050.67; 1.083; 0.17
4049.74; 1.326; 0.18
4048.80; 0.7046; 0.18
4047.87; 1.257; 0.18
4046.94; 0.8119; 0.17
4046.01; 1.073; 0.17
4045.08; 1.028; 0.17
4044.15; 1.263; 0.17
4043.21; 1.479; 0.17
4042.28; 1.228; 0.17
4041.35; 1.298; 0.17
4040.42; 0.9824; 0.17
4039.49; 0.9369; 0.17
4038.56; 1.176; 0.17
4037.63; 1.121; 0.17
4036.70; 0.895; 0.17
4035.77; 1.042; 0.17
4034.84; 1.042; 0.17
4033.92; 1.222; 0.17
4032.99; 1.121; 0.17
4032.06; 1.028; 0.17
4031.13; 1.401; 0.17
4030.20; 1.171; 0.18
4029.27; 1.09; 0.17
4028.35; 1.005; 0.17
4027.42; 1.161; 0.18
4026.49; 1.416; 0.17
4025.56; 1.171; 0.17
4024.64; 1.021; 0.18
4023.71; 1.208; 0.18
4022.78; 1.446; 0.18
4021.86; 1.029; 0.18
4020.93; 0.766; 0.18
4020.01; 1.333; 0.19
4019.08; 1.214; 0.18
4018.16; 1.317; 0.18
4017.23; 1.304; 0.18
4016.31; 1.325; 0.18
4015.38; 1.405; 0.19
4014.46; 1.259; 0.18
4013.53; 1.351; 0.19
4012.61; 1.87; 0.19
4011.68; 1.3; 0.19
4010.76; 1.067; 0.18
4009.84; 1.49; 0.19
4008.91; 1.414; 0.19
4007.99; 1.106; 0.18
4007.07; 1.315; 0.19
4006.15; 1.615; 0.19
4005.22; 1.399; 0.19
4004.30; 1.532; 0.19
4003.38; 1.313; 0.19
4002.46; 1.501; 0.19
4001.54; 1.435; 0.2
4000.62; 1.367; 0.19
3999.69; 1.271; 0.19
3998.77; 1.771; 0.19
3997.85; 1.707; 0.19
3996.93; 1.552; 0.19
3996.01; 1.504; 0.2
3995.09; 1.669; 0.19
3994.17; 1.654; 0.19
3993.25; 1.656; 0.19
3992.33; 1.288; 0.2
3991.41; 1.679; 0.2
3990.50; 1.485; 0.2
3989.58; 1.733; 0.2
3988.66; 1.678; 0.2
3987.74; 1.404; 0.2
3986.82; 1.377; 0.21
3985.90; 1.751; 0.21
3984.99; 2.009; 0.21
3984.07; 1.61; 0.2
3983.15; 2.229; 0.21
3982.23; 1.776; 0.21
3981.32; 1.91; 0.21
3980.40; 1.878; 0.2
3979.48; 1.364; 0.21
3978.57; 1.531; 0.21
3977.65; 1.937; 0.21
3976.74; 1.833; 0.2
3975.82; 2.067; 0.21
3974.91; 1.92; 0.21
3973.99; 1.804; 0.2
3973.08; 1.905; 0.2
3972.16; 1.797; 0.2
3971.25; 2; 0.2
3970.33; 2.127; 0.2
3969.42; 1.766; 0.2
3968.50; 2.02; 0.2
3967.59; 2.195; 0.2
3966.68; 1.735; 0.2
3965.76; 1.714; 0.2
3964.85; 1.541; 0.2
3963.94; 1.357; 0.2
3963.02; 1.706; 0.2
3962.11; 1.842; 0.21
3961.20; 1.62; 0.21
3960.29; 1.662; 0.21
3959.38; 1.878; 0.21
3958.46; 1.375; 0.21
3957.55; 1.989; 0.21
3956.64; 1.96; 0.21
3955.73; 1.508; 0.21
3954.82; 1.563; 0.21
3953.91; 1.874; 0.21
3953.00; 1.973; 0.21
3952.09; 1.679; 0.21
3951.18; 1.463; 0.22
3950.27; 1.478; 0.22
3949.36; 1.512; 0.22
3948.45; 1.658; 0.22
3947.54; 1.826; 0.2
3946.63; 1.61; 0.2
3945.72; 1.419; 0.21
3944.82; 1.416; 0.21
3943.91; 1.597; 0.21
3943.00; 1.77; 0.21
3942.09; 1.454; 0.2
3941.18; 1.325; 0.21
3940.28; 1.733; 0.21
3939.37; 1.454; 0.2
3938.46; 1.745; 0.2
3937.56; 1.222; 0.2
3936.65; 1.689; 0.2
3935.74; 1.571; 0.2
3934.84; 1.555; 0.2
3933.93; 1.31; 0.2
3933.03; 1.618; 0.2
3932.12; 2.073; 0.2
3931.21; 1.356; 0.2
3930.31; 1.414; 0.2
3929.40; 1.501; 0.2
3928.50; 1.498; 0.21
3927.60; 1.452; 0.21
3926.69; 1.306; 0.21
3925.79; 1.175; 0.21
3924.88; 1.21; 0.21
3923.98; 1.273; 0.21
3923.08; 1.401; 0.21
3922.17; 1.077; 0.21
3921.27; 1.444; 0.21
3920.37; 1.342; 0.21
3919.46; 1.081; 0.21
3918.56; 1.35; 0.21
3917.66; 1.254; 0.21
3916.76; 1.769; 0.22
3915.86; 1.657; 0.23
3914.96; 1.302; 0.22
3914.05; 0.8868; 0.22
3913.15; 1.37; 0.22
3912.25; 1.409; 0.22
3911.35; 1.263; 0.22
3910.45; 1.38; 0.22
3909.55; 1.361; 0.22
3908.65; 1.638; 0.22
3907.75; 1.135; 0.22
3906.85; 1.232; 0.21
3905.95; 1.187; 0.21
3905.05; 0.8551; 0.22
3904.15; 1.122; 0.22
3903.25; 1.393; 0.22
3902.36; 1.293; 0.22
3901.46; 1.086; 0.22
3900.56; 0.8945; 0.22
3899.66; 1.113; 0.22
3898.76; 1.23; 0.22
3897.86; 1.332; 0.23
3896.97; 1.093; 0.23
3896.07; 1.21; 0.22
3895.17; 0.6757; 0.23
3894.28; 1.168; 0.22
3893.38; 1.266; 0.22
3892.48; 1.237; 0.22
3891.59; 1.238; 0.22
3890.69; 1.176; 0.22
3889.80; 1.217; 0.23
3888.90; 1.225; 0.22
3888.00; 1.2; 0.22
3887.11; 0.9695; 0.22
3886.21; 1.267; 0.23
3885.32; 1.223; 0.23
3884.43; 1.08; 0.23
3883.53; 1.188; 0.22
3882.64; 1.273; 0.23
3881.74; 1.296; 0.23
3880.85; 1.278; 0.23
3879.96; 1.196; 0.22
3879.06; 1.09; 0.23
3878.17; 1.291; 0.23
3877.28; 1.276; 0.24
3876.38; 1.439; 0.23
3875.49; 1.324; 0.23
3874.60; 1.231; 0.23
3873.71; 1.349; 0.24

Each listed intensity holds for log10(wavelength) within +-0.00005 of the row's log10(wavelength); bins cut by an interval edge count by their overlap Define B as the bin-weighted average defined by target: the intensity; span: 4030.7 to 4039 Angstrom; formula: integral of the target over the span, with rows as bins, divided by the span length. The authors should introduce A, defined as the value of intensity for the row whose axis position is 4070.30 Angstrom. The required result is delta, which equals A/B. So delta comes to 0.74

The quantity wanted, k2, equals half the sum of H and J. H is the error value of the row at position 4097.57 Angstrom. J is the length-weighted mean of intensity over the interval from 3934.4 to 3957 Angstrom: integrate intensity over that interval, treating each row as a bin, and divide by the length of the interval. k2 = 0.88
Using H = 0.160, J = 1.60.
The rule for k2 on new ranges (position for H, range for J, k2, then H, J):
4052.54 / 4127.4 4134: 0.60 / 0.170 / 1.03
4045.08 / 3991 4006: 0.84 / 0.170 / 1.52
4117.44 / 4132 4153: 0.54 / 0.150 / 0.93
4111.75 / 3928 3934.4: 0.85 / 0.160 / 1.54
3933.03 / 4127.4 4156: 0.58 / 0.200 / 0.96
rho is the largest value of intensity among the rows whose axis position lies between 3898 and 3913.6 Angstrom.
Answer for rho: 1.638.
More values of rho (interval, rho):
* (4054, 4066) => 1.299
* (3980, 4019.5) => 2.229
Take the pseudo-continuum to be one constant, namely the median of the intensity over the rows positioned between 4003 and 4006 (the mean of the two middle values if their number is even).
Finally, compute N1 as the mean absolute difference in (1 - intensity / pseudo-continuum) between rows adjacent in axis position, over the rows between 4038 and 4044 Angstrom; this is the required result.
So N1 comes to 0.13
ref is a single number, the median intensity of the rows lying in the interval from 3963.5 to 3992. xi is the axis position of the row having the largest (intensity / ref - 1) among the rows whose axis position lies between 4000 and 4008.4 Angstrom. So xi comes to 4006.15 Angstrom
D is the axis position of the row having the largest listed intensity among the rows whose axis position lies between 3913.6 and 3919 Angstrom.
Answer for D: 3916.76 Angstrom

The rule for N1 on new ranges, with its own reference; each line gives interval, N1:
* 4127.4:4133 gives 0.09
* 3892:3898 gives 0.18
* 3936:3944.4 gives 0.23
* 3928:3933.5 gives 0.19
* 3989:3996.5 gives 0.14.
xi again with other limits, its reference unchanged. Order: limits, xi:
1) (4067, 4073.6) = 4073.12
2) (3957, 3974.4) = 3967.59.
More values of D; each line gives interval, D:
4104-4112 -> 4106.07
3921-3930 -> 3929.40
